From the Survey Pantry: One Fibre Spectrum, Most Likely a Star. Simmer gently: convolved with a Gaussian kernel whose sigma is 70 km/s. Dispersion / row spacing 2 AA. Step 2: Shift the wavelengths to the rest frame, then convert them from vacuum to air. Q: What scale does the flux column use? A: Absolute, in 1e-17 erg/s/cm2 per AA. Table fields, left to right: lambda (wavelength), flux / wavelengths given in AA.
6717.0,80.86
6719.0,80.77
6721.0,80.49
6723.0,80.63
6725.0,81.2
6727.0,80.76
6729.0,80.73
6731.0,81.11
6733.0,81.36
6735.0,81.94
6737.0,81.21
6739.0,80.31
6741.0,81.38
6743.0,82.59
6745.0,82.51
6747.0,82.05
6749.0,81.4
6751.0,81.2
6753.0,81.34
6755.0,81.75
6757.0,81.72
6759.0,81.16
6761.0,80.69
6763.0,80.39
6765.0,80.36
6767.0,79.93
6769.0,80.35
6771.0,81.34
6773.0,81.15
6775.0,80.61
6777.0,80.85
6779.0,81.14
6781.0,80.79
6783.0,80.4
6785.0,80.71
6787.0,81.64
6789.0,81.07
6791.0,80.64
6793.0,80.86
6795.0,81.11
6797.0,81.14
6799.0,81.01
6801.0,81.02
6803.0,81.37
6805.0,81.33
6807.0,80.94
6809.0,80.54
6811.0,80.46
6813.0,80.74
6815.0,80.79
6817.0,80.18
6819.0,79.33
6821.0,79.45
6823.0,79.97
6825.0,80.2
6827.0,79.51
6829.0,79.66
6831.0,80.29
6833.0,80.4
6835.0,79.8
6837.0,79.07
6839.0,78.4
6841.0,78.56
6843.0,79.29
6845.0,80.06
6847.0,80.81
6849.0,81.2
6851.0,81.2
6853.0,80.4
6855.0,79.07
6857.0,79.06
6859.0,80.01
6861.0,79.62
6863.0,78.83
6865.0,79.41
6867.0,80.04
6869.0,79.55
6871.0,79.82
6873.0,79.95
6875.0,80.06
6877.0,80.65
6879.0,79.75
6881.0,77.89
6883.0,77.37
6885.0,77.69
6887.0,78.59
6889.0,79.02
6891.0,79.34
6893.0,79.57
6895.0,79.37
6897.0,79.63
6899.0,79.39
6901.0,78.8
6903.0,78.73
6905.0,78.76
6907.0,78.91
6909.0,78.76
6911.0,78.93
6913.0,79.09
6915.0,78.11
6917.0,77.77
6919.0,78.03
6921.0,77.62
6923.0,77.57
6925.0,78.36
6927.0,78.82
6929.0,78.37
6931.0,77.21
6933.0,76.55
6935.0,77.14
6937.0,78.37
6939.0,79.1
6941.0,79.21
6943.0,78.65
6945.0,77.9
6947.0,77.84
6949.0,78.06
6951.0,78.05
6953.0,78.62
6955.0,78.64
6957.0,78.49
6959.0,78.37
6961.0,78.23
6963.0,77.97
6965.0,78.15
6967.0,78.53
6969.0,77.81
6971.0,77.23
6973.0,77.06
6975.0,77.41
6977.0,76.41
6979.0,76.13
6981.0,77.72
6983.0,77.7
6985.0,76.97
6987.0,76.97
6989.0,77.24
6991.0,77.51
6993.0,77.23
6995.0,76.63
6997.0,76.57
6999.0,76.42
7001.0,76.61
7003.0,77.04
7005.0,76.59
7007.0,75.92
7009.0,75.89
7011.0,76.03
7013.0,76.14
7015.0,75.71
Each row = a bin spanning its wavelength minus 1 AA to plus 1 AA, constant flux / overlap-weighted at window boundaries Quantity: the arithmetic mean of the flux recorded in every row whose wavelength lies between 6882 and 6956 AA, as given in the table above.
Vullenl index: 78.4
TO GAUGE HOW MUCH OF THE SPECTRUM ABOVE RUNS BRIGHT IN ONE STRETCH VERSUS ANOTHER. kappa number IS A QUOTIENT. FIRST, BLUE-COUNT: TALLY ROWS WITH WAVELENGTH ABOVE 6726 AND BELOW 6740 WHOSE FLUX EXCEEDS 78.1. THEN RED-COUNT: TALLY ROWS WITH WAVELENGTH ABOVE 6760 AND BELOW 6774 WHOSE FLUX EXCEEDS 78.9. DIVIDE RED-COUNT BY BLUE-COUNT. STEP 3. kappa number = 1.0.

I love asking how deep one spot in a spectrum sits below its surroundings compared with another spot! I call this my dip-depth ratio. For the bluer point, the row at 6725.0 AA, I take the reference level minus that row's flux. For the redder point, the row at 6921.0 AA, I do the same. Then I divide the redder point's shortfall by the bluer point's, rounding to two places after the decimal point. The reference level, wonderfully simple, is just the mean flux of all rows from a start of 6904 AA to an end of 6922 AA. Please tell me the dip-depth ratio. -0.30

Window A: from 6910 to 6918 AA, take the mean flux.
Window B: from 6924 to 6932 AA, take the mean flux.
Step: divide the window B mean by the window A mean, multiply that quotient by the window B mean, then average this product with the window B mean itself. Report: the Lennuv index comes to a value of 78.0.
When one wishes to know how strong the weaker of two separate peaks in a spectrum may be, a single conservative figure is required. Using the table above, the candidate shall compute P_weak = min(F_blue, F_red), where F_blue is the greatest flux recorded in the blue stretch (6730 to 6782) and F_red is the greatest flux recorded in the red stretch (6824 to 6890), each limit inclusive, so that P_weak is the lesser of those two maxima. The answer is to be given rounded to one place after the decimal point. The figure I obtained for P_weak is 81.2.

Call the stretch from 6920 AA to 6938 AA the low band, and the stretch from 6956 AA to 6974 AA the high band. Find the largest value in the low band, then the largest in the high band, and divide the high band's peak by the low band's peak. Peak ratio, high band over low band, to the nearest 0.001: 0.996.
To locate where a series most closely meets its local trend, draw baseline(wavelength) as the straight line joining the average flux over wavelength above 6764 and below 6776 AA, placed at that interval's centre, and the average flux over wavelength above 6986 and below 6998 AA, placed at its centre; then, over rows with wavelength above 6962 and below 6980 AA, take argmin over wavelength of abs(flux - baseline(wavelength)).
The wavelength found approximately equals 6975.0 AA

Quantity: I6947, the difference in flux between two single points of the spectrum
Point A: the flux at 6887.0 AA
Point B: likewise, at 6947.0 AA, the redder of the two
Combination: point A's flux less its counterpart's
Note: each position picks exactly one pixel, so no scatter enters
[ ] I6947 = 0.75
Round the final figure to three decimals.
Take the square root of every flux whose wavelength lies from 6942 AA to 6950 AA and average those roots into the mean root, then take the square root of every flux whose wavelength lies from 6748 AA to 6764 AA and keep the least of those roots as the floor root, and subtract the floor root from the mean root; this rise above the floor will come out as -0.128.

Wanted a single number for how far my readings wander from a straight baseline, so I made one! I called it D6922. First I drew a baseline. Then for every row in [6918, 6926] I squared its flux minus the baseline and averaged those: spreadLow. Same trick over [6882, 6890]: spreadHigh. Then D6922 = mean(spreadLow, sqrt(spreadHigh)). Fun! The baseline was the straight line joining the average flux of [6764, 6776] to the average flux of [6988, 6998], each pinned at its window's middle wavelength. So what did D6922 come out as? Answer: 0.55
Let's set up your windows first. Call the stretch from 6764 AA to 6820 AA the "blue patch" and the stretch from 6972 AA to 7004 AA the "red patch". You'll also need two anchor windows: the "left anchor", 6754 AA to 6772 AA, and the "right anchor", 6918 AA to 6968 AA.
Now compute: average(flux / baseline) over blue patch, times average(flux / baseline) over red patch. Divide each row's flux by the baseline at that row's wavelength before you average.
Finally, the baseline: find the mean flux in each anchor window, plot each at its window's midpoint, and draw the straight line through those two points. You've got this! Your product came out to 1.00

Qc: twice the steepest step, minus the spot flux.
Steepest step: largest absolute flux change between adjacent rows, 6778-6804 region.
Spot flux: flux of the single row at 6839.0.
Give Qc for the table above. -76.5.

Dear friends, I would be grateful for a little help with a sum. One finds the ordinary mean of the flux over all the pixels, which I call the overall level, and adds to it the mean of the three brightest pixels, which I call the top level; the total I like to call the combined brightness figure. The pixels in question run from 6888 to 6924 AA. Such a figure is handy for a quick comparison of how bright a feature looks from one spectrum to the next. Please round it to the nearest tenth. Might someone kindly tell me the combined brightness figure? 158.3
